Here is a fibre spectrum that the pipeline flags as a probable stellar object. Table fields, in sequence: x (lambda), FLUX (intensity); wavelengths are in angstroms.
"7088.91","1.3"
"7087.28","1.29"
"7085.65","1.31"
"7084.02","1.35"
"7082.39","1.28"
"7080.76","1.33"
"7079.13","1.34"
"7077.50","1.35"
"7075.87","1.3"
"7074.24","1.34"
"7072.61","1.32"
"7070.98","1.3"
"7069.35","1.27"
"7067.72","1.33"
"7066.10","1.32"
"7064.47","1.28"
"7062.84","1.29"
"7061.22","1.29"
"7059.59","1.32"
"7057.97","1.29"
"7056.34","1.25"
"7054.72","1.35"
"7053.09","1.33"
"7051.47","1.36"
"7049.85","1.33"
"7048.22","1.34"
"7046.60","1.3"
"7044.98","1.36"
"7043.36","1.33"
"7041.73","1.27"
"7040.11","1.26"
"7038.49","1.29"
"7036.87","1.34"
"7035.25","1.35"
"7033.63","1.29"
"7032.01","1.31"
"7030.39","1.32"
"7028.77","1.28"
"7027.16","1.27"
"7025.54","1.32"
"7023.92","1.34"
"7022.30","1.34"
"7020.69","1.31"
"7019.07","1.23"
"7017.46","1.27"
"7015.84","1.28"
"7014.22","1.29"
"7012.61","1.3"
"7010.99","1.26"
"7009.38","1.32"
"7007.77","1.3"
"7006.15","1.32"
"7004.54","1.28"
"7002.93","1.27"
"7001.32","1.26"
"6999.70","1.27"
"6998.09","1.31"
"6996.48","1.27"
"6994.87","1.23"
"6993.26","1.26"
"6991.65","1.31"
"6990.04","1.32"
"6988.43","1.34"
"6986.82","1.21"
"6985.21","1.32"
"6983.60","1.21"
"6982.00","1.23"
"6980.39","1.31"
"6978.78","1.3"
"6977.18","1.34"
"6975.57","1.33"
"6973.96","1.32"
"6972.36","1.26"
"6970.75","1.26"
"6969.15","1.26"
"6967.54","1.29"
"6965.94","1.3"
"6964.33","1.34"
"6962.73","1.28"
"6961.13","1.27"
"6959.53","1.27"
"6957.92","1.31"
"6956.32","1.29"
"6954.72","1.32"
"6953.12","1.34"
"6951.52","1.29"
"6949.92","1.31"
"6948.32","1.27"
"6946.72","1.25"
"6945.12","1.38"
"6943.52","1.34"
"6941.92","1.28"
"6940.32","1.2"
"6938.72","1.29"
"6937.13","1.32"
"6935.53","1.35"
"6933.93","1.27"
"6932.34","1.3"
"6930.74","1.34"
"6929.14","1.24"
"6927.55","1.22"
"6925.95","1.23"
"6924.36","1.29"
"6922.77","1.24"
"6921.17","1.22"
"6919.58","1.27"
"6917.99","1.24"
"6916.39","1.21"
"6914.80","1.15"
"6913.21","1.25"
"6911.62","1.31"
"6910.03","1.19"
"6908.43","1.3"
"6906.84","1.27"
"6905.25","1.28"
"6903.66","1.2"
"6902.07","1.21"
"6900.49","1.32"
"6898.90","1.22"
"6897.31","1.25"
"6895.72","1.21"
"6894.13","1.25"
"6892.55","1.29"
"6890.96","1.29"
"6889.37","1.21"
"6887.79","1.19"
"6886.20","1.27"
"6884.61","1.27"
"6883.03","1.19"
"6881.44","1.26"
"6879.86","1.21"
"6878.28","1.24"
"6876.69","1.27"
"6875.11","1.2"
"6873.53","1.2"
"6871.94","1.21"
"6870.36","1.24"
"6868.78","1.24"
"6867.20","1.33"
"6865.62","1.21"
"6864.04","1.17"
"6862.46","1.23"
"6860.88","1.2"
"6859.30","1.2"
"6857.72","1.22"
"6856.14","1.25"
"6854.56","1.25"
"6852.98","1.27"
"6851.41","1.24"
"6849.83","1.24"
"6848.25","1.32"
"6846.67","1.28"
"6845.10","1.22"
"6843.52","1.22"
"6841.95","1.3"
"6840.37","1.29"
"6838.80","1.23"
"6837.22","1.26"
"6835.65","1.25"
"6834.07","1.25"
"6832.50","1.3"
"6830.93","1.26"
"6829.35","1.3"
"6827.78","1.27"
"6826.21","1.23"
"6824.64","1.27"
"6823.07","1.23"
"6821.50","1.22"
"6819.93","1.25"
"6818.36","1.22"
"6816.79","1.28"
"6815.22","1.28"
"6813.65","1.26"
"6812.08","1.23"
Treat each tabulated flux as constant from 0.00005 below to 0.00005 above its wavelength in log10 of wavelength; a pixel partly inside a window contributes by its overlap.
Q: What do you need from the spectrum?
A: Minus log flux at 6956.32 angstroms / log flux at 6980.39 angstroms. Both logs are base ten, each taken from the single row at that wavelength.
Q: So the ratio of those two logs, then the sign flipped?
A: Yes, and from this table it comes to -0.94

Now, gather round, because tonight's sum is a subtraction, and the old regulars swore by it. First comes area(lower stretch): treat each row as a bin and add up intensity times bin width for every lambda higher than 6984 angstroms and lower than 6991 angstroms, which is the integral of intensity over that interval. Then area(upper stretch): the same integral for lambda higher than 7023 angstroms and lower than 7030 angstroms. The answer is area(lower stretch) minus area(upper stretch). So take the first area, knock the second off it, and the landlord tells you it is -0.1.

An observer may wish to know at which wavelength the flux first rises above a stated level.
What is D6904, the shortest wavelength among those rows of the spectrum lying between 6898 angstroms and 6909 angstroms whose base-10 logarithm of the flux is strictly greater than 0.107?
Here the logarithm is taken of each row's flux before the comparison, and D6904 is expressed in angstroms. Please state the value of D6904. 6900.49 angstroms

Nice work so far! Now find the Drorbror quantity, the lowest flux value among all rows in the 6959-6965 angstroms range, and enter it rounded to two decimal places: 1.27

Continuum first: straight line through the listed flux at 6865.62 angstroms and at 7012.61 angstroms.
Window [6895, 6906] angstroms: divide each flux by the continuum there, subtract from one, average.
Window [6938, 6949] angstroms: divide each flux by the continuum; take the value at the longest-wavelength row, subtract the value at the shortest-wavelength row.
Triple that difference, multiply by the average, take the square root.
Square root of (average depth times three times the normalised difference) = 0.023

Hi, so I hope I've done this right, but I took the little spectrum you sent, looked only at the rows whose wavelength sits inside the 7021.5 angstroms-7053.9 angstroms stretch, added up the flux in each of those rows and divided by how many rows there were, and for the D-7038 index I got 1.32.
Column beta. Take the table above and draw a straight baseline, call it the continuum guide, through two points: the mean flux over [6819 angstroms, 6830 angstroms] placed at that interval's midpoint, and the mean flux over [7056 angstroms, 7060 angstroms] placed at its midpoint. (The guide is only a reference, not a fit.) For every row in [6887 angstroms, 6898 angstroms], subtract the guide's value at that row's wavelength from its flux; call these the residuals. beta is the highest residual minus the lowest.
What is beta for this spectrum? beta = 0.10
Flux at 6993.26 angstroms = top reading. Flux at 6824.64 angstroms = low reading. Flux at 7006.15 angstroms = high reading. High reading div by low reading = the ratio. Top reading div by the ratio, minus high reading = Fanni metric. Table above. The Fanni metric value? -0.11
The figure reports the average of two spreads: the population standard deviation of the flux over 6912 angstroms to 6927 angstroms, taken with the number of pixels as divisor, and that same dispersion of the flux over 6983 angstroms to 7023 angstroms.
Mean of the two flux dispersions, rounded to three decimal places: 0.037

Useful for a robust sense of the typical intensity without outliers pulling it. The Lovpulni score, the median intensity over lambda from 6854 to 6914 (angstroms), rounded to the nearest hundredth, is 1.24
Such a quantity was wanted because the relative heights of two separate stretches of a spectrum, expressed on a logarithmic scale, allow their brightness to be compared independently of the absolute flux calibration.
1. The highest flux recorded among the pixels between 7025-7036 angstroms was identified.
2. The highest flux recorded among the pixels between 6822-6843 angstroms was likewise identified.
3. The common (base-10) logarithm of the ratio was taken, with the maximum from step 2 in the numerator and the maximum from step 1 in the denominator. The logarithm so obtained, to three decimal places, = -0.016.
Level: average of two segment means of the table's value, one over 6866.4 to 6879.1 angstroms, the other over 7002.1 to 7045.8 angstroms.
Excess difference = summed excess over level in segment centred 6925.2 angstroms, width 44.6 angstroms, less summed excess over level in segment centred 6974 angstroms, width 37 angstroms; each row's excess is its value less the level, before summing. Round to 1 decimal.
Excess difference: -0.6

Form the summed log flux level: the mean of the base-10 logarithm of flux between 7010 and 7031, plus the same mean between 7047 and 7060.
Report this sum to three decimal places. 0.232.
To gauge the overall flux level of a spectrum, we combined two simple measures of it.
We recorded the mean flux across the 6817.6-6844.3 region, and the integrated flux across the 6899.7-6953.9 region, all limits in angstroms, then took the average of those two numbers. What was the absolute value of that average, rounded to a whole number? 35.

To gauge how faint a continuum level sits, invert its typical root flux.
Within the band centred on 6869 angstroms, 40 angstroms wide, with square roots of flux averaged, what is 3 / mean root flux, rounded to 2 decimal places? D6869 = 2.70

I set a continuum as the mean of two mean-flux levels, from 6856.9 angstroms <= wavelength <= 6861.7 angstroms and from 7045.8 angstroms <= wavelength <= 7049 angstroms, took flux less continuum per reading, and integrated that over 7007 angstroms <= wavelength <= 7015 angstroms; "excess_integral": 0.2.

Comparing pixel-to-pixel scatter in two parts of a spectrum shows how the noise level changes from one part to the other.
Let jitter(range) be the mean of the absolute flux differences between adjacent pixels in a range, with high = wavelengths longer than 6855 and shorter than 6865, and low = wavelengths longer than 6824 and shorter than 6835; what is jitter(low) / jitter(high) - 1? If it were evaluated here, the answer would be 0.4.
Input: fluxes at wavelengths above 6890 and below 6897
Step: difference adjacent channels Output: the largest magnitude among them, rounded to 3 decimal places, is 0.040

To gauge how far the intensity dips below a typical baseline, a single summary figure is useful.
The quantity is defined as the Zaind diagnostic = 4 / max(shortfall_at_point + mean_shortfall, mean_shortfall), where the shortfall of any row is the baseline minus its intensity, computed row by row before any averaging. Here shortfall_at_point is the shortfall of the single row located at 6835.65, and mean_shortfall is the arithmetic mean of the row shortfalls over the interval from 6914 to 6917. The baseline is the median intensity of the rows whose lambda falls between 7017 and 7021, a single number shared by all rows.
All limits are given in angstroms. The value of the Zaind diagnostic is 36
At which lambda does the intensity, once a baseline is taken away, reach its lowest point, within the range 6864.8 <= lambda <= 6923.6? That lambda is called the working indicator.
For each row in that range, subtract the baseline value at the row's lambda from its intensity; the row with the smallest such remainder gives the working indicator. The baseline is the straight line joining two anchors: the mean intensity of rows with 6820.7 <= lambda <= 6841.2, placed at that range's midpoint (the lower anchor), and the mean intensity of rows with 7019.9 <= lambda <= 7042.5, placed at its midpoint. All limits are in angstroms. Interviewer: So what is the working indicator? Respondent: 6914.80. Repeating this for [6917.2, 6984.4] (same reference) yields 6983.60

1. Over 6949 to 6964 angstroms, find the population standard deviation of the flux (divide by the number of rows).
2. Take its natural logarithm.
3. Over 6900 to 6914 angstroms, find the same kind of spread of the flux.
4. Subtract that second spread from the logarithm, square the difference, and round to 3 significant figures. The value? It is 14.8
